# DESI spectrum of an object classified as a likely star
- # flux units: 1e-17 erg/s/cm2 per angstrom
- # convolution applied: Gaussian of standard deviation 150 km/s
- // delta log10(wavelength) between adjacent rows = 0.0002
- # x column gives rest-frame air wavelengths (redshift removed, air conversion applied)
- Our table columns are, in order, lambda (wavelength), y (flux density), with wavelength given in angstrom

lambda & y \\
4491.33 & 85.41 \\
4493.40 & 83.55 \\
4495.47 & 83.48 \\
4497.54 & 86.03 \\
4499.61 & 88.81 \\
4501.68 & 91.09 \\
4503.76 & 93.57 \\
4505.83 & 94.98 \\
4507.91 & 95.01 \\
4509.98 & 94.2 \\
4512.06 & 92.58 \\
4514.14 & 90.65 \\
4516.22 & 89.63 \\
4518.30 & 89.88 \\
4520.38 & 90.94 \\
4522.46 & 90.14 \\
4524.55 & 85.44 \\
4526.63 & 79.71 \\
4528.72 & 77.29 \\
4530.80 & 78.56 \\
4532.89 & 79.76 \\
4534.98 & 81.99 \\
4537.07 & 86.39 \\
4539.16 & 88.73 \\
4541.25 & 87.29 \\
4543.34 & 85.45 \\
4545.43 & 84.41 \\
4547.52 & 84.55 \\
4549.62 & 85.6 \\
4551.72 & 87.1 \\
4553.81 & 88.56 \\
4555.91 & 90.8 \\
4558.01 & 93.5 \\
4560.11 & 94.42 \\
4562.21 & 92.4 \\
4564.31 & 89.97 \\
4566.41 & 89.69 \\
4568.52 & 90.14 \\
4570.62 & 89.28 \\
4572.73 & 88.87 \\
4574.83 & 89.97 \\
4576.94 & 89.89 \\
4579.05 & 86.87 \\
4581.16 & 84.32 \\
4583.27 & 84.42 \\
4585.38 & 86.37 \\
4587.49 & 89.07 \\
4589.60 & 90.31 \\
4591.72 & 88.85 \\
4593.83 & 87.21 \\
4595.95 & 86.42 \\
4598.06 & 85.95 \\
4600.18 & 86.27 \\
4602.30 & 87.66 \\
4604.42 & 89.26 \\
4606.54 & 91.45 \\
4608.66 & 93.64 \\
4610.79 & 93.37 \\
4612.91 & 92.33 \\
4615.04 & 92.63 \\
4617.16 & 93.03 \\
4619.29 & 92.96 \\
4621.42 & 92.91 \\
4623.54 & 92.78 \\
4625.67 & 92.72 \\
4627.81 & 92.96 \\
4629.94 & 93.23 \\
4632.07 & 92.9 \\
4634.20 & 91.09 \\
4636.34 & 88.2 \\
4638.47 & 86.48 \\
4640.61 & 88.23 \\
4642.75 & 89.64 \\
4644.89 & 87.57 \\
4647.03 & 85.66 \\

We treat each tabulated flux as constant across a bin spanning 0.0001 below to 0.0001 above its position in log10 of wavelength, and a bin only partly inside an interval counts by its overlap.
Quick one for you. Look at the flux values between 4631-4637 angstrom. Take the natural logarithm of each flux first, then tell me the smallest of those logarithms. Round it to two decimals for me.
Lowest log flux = 4.48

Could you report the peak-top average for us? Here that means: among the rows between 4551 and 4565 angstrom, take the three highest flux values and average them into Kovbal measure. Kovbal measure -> 93.4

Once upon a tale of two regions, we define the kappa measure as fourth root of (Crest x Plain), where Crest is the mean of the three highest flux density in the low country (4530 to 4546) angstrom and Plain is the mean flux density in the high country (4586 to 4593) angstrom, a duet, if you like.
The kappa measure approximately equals 9.40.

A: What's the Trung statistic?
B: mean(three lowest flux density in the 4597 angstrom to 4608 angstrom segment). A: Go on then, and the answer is 86.6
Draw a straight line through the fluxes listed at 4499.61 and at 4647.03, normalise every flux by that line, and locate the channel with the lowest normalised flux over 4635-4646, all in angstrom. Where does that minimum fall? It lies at 4638.47 angstrom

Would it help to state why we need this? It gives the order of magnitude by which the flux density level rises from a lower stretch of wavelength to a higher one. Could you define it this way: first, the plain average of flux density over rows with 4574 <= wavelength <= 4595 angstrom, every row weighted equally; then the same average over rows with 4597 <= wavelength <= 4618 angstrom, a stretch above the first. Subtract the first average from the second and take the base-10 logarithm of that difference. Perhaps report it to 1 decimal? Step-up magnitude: 0.5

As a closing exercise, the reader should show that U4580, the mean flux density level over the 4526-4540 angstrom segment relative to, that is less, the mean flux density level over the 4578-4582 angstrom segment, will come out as -4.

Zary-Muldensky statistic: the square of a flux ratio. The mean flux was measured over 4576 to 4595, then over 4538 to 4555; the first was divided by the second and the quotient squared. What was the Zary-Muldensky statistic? 1.02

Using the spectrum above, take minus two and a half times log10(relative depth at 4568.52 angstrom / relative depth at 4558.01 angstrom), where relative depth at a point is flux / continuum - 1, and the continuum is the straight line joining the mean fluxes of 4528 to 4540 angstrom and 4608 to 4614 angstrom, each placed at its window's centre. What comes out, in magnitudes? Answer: 1.0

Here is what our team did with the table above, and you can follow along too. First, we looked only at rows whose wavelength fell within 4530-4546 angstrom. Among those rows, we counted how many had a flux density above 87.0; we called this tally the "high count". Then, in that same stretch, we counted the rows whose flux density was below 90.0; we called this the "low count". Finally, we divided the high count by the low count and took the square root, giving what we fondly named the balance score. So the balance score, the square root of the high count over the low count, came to 0.50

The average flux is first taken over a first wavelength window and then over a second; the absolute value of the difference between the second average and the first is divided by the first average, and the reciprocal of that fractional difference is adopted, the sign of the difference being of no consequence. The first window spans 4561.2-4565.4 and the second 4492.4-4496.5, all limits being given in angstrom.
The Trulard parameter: 12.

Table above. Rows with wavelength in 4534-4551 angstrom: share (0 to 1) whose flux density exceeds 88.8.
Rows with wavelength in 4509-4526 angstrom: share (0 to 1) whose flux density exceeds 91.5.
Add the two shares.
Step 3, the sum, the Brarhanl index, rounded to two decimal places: 0.25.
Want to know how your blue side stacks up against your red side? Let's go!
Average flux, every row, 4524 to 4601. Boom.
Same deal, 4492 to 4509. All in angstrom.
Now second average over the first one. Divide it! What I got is 1.03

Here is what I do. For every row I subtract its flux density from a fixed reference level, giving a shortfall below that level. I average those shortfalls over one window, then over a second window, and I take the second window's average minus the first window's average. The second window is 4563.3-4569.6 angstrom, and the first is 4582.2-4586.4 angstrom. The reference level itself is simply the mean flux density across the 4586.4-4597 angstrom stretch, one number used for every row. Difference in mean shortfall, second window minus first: -5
